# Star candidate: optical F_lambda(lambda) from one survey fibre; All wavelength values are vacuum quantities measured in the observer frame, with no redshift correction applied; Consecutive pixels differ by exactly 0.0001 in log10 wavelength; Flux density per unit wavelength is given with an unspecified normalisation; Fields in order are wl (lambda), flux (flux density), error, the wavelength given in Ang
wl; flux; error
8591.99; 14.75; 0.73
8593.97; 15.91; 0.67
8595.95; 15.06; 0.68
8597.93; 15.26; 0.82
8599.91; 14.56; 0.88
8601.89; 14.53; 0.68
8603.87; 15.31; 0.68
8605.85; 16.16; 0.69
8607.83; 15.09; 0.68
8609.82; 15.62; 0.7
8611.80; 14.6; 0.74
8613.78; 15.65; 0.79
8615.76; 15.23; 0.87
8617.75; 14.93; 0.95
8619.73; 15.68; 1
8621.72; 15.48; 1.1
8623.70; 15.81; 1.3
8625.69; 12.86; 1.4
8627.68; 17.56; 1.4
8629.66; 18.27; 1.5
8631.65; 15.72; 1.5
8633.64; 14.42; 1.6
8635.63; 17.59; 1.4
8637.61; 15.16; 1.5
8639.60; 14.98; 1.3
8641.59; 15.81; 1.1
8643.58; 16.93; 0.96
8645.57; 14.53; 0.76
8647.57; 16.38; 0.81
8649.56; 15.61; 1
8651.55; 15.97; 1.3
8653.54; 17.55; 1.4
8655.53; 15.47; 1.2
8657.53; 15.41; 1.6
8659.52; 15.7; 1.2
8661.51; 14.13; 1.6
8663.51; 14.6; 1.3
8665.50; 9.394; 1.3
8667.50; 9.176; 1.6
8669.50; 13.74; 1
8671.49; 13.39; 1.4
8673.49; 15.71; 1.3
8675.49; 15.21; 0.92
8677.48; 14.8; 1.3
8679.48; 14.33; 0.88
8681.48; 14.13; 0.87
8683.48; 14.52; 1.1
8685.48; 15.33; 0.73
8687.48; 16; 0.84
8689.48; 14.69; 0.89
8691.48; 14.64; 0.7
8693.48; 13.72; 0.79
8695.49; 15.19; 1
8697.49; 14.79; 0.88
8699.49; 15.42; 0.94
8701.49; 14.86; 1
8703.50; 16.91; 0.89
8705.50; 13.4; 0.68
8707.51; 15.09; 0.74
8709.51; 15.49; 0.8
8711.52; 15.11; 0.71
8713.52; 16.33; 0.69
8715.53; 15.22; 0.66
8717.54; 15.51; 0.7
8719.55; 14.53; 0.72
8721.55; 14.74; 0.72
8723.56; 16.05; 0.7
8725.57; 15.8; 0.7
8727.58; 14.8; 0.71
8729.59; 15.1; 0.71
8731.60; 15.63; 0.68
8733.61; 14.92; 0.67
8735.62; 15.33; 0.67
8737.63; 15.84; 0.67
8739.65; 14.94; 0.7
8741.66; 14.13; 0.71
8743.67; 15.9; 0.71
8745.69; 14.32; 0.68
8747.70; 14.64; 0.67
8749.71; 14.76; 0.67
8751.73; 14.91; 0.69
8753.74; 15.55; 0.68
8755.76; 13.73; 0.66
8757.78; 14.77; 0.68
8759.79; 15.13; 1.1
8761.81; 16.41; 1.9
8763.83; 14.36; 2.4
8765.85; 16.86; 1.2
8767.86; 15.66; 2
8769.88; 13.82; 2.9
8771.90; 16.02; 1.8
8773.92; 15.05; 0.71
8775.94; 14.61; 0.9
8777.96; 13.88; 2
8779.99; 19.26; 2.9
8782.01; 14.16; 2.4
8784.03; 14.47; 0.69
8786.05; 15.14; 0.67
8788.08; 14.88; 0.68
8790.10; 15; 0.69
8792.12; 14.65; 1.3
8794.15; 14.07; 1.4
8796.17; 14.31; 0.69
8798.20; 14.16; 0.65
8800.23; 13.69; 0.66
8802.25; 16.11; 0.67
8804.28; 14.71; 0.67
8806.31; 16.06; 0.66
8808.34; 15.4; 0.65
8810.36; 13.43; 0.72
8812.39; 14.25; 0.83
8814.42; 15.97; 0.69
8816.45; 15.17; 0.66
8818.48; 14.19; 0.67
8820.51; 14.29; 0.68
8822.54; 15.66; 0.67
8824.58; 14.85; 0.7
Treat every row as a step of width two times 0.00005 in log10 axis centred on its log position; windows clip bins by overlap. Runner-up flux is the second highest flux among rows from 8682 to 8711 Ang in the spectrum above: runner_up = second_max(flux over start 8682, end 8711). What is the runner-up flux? 16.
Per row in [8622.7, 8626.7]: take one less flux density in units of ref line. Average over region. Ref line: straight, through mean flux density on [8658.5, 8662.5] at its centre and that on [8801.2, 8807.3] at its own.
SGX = 0.03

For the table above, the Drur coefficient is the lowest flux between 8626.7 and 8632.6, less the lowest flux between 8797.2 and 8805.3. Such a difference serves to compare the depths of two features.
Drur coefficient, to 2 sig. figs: 2.0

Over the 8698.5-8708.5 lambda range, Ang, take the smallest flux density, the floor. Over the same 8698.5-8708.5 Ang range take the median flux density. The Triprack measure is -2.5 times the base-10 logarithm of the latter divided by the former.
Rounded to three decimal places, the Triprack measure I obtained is -0.129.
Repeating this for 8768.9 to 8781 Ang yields -0.077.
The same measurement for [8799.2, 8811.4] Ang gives -0.124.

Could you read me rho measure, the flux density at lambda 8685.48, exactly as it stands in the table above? 15.33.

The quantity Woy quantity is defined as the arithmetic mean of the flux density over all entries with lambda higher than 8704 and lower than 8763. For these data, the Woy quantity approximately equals 15.1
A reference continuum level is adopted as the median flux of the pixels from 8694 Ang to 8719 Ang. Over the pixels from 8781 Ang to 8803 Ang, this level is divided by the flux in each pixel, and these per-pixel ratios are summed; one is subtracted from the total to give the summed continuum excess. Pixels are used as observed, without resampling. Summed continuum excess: 10.5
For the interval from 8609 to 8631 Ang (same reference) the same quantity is 9.8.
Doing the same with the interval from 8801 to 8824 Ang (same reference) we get 10.2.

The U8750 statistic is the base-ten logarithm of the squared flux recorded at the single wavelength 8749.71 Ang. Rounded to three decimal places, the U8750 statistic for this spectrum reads 2.338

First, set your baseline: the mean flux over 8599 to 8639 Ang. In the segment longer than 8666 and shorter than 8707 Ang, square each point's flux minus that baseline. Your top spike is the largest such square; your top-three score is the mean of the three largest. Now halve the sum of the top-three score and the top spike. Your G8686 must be 28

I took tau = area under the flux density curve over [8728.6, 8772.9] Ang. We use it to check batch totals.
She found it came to 670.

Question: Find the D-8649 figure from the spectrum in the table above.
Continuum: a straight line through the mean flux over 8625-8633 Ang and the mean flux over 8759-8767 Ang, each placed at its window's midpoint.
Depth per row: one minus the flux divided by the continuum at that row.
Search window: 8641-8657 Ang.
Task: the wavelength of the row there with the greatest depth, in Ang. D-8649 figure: 8645.57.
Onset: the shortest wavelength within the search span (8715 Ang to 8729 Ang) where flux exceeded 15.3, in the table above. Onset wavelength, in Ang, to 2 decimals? 8717.54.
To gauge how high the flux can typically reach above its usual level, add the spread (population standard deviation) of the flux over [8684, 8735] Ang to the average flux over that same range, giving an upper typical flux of 15.9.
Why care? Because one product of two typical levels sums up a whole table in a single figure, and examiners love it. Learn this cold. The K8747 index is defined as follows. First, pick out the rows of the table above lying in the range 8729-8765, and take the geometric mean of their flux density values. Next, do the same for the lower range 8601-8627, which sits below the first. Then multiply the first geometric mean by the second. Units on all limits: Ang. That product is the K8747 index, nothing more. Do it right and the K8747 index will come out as 227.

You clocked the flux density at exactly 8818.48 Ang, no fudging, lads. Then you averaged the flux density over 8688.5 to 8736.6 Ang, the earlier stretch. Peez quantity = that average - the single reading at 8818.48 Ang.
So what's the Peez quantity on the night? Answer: 0.95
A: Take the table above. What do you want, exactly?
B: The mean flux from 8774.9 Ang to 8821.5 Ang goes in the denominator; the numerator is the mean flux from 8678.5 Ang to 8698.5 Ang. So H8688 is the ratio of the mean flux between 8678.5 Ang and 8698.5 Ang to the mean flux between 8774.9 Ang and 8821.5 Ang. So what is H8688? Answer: 0.99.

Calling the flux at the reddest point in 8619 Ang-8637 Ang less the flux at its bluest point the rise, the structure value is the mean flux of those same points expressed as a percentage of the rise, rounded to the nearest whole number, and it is 834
